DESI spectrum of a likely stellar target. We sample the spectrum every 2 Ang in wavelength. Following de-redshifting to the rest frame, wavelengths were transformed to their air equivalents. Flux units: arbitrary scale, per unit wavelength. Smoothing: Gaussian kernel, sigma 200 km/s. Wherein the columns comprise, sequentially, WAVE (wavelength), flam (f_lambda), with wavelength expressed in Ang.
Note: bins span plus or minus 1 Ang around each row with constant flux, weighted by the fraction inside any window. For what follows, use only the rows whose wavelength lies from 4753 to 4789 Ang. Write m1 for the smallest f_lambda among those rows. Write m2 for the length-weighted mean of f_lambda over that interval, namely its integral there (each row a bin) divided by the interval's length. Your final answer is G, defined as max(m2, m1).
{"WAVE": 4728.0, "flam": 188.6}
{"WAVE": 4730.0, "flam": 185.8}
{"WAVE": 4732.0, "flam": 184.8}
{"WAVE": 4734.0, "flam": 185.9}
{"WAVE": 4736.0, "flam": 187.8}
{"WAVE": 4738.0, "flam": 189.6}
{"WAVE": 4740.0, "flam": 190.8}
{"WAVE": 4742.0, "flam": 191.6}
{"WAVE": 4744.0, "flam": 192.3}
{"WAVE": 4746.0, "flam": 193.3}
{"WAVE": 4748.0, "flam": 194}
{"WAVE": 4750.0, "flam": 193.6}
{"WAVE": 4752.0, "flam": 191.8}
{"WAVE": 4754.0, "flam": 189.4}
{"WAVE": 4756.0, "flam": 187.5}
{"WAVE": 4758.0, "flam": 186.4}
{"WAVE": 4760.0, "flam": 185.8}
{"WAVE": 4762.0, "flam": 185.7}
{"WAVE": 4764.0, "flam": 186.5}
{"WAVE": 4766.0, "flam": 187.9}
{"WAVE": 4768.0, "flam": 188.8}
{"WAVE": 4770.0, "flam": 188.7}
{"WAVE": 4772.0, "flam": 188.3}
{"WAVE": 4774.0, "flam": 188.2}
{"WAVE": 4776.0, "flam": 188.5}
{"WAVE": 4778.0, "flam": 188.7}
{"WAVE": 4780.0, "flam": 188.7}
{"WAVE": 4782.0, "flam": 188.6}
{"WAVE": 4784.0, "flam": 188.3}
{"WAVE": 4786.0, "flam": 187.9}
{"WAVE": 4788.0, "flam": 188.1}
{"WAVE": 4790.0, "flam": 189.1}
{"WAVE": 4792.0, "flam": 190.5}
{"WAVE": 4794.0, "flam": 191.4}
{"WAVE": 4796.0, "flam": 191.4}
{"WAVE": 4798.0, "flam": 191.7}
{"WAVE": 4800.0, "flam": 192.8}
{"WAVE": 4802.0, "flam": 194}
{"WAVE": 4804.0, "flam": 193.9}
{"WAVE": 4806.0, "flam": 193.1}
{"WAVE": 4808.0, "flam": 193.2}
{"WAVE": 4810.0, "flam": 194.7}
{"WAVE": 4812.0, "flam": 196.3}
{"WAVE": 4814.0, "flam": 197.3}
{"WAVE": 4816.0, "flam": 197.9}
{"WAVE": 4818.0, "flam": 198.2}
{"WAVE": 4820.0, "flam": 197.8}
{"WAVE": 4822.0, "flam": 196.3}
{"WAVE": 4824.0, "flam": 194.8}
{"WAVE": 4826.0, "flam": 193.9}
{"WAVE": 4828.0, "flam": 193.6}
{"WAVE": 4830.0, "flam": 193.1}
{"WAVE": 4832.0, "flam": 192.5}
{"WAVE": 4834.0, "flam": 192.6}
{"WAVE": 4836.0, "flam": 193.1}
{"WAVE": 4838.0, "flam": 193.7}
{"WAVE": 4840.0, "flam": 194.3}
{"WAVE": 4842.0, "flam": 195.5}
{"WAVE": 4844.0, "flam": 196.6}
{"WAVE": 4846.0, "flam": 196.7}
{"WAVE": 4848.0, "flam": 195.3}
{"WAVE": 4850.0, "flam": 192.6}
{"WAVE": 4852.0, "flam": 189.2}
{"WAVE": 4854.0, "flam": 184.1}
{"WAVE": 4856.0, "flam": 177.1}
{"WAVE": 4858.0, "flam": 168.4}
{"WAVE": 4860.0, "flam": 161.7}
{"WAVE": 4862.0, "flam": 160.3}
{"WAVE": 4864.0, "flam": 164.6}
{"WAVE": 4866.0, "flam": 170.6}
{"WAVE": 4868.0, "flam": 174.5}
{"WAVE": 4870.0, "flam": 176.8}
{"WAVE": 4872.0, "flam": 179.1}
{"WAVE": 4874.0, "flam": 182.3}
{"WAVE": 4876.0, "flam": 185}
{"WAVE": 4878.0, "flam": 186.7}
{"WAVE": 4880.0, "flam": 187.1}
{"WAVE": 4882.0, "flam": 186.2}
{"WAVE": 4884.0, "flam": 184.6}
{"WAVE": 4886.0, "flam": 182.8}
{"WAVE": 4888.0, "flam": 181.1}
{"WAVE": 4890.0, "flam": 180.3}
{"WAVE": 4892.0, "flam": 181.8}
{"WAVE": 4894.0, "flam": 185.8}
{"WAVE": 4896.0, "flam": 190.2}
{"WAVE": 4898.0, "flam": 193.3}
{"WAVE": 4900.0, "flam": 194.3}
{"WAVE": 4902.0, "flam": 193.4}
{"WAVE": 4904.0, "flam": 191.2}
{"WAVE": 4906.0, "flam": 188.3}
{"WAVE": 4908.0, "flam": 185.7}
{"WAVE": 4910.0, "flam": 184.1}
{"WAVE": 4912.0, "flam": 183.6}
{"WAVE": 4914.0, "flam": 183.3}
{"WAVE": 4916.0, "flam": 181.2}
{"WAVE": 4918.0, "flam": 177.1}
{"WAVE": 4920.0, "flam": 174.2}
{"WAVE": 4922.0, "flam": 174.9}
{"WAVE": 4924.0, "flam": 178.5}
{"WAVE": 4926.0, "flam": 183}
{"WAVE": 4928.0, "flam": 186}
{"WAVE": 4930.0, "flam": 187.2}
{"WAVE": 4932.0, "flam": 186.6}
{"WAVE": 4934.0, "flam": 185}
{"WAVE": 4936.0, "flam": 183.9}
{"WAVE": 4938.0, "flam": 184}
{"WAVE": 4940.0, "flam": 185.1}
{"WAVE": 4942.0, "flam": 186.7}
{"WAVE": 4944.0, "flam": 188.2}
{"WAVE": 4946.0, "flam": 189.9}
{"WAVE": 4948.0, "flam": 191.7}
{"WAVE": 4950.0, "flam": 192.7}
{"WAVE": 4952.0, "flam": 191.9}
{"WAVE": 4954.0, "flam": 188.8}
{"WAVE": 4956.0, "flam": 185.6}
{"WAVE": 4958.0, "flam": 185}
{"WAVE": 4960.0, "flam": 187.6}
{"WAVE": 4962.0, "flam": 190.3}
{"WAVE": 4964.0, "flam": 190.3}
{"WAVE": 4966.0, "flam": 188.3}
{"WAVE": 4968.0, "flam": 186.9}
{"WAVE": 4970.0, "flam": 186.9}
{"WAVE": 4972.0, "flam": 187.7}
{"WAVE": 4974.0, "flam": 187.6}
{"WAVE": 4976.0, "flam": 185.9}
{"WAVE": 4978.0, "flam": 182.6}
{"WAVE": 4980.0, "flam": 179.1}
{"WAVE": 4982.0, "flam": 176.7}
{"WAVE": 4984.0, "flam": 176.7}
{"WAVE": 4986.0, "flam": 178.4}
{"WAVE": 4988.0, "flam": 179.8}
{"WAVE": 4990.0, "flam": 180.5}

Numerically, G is 188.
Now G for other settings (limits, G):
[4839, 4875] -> 181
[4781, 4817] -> 192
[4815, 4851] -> 195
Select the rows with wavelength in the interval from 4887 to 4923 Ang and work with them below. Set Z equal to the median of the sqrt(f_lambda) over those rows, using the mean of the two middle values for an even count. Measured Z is 13.6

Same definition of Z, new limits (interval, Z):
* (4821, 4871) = 13.9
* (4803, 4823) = 14.0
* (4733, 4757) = 13.8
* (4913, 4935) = 13.5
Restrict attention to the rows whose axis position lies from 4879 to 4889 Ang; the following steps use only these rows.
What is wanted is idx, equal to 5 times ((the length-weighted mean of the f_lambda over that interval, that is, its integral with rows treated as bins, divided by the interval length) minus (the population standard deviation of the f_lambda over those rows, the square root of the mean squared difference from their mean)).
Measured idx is 911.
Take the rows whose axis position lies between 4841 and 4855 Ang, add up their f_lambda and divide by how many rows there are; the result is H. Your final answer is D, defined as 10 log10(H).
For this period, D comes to 22.9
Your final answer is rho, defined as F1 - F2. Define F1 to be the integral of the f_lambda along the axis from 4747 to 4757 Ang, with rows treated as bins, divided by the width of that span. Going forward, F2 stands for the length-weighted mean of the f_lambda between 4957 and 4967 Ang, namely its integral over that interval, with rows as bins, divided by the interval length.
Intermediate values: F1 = 191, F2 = 188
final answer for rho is 3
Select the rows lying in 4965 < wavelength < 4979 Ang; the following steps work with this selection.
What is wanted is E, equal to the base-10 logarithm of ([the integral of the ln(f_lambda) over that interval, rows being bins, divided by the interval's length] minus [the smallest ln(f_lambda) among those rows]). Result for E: -1.7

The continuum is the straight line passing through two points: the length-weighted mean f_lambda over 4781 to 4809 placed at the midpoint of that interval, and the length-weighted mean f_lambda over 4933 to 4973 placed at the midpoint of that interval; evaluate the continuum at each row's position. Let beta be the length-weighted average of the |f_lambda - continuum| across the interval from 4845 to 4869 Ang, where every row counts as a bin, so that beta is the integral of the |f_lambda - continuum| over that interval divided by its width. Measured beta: 14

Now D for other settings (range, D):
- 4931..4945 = 22.7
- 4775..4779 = 22.8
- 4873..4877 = 22.6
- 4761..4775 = 22.7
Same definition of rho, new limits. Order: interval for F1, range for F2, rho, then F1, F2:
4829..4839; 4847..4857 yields 5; 193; 188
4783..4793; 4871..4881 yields 5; 189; 184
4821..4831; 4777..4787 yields 6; 194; 188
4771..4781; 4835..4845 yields -6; 188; 195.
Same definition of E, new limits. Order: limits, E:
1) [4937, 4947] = -1.8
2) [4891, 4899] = -1.5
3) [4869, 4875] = -1.8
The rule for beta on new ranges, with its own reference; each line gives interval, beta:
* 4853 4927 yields 9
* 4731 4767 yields 3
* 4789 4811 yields 2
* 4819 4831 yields 5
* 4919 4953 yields 5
